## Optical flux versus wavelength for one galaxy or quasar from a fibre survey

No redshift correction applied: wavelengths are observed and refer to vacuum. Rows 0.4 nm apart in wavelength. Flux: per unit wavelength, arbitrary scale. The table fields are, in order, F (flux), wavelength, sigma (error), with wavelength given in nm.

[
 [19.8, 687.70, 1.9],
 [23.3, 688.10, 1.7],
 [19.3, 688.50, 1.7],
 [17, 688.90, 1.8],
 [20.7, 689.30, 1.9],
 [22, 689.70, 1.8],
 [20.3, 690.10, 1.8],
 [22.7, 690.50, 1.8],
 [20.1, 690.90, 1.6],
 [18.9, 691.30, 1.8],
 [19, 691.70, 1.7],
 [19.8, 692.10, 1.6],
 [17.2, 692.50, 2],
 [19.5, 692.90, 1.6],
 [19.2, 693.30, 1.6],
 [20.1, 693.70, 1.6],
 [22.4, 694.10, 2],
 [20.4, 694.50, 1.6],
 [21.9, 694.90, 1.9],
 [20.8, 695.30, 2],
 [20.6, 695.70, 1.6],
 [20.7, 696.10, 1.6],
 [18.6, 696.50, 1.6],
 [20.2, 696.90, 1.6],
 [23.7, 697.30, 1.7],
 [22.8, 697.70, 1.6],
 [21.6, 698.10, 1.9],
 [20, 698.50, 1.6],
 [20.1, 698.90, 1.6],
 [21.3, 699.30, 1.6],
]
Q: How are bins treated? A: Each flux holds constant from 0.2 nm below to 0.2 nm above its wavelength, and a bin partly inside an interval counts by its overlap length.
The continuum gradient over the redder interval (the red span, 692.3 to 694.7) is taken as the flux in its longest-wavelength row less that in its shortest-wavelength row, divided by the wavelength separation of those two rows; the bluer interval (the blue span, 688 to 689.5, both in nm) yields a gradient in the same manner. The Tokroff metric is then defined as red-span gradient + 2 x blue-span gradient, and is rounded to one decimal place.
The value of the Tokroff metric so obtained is -2.7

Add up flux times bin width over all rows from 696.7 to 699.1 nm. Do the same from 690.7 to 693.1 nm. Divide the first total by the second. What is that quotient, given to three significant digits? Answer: 1.12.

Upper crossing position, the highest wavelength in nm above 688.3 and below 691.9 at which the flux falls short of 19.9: 691.70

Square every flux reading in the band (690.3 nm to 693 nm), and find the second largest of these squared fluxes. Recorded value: 404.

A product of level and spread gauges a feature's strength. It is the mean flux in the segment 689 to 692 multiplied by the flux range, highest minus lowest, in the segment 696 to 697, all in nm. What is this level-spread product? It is 43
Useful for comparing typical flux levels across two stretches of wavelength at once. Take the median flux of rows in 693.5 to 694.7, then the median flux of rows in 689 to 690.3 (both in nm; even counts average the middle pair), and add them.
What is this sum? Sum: 41.1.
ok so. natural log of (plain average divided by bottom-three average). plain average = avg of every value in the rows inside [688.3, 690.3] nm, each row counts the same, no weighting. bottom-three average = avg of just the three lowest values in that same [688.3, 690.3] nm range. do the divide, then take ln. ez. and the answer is 0.051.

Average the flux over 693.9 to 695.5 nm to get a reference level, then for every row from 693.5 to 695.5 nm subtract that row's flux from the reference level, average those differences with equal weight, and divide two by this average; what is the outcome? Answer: 7.8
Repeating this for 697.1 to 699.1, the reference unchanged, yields -7.5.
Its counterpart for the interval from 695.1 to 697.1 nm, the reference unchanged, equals 1.7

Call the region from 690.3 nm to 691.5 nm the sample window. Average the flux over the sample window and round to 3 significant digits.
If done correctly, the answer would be 20.6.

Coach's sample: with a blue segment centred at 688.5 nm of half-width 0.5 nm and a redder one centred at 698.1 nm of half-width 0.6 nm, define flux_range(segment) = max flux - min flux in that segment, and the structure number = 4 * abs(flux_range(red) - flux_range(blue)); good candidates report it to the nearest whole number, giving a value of 14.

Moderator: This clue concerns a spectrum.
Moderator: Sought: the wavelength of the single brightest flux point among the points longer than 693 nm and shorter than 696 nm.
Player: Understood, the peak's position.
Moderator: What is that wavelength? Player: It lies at 694.10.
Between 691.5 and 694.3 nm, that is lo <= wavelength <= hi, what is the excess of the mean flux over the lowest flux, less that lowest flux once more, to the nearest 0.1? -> -14.8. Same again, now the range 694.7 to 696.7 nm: -16.7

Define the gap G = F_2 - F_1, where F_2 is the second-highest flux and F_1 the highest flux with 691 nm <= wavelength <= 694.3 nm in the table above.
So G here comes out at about -2.3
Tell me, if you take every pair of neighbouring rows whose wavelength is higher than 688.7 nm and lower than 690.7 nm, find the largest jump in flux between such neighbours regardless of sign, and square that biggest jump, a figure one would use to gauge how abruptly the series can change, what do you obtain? 14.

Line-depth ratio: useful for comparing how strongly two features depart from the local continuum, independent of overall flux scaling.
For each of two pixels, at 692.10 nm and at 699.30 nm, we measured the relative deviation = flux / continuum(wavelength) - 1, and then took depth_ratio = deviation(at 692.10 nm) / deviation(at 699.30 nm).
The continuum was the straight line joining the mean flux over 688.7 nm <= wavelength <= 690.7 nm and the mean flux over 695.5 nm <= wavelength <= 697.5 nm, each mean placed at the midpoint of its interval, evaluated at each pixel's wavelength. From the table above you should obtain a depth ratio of -1.8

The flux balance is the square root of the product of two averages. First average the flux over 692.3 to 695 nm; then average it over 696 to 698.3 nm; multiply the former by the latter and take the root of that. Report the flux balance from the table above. 20.7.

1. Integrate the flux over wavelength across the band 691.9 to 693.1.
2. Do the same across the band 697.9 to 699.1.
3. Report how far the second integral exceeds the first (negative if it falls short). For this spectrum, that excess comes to 2.1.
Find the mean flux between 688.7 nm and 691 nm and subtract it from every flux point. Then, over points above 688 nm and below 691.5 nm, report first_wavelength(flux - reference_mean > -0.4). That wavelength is 688.10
